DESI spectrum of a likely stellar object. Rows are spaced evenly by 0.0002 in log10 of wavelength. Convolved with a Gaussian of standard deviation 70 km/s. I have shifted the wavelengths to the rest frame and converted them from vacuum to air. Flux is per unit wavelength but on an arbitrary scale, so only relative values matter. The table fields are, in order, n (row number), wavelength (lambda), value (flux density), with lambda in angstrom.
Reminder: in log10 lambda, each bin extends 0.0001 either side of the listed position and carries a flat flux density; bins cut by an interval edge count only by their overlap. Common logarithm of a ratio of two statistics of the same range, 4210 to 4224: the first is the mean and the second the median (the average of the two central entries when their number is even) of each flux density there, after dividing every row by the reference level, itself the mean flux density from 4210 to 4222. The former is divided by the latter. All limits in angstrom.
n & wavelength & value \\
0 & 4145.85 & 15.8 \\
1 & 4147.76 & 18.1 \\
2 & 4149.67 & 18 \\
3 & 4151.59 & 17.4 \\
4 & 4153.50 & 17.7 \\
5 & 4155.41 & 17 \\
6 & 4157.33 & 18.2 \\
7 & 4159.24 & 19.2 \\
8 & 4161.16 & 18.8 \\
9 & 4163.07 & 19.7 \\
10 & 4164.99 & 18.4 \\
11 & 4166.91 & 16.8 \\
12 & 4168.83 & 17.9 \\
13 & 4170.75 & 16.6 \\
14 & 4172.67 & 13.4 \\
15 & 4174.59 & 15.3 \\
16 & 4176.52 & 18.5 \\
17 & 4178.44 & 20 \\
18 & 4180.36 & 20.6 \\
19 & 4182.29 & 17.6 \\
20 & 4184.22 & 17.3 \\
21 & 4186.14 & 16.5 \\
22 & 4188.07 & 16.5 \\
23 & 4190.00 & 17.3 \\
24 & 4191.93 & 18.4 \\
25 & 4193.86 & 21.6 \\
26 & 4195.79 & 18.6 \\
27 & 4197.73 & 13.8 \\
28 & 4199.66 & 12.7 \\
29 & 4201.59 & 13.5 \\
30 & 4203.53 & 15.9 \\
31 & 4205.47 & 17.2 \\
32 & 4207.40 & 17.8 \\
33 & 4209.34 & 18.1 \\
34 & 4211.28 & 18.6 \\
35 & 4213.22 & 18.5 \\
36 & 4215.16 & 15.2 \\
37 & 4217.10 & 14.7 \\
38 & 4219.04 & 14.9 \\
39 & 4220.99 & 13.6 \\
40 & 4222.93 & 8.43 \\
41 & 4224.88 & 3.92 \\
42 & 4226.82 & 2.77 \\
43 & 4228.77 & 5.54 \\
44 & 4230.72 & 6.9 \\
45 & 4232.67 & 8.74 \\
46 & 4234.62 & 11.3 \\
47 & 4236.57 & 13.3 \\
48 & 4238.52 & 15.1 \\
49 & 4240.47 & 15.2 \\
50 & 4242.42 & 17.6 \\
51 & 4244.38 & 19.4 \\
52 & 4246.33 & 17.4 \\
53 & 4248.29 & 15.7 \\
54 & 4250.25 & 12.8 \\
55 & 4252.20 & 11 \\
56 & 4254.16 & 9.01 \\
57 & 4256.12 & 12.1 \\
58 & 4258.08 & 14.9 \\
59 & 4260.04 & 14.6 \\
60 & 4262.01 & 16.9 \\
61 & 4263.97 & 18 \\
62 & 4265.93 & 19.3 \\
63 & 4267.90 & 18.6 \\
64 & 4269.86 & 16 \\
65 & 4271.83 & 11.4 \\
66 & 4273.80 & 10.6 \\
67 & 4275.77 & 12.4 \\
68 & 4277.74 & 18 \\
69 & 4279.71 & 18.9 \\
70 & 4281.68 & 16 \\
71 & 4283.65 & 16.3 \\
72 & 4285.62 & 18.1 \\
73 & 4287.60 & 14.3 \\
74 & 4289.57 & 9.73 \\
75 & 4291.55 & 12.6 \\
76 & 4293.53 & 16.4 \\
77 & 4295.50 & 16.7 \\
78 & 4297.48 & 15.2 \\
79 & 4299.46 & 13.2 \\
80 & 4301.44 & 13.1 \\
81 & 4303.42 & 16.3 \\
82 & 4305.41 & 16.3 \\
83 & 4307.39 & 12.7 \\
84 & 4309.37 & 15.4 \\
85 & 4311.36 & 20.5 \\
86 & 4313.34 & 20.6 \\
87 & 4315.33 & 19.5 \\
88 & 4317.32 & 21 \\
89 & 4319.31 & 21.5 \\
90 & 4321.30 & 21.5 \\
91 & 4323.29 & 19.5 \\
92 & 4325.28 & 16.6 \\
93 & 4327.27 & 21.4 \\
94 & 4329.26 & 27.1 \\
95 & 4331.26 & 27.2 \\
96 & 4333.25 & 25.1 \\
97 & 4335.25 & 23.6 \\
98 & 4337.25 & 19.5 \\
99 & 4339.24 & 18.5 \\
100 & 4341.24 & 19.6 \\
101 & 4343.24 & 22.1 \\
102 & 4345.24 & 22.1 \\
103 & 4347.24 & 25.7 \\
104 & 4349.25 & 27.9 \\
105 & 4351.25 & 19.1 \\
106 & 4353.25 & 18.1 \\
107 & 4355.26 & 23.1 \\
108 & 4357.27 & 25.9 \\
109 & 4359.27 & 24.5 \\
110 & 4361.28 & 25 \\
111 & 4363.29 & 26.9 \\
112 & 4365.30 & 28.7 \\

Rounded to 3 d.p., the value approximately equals -0.002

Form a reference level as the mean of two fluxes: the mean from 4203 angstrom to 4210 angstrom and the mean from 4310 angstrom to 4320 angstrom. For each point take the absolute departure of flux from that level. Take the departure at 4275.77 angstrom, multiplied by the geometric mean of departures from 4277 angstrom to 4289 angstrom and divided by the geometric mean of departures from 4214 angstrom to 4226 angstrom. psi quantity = 1.1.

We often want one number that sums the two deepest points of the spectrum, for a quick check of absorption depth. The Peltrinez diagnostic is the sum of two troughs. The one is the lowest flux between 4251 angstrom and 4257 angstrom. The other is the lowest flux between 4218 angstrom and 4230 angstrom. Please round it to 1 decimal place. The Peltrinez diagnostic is 11.8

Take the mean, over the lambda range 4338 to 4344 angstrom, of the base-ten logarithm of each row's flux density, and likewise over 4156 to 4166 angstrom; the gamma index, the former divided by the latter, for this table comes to 1.02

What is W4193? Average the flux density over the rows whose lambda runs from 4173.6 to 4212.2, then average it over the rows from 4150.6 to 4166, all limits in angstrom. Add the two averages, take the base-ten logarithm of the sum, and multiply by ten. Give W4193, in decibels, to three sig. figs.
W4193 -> 15.5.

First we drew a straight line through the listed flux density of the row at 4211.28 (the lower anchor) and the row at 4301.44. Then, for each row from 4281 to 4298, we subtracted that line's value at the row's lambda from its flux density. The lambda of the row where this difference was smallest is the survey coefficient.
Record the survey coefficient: 4289.57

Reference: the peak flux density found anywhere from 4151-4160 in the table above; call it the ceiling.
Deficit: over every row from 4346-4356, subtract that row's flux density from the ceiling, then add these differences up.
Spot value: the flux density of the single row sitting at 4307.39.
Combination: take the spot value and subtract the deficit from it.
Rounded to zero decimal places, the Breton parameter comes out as 31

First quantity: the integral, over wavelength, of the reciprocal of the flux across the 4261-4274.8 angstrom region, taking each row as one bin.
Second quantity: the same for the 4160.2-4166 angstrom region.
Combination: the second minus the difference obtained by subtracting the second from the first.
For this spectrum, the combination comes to -0.3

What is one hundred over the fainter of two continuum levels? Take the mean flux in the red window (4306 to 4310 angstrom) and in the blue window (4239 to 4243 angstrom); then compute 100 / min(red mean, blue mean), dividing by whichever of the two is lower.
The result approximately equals 7.1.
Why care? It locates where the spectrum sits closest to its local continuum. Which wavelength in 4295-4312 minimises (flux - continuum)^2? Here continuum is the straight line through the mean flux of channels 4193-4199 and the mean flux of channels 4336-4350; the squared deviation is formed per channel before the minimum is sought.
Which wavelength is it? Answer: 4311.36 angstrom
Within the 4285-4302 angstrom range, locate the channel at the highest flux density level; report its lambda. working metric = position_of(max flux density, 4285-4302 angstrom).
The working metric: 4285.62 angstrom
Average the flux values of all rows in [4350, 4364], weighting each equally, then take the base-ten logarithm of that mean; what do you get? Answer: 1.37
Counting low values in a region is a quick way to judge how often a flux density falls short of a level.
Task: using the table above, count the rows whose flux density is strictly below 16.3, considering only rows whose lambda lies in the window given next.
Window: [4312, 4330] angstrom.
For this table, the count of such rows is 0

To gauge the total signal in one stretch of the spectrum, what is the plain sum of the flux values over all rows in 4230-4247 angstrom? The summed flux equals 125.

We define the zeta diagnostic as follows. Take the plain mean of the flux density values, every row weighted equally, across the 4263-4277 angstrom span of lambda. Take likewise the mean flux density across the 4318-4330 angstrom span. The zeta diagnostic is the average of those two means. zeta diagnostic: 18.2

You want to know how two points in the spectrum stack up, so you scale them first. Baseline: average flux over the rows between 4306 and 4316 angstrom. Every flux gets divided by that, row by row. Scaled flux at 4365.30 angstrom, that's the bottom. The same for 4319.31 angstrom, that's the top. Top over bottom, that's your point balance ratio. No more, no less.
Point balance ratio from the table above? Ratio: 0.75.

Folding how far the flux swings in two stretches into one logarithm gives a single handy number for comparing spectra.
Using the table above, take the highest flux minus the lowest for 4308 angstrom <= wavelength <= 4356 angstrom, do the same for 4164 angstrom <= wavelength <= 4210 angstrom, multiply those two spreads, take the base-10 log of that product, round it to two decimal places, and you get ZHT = 2.05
